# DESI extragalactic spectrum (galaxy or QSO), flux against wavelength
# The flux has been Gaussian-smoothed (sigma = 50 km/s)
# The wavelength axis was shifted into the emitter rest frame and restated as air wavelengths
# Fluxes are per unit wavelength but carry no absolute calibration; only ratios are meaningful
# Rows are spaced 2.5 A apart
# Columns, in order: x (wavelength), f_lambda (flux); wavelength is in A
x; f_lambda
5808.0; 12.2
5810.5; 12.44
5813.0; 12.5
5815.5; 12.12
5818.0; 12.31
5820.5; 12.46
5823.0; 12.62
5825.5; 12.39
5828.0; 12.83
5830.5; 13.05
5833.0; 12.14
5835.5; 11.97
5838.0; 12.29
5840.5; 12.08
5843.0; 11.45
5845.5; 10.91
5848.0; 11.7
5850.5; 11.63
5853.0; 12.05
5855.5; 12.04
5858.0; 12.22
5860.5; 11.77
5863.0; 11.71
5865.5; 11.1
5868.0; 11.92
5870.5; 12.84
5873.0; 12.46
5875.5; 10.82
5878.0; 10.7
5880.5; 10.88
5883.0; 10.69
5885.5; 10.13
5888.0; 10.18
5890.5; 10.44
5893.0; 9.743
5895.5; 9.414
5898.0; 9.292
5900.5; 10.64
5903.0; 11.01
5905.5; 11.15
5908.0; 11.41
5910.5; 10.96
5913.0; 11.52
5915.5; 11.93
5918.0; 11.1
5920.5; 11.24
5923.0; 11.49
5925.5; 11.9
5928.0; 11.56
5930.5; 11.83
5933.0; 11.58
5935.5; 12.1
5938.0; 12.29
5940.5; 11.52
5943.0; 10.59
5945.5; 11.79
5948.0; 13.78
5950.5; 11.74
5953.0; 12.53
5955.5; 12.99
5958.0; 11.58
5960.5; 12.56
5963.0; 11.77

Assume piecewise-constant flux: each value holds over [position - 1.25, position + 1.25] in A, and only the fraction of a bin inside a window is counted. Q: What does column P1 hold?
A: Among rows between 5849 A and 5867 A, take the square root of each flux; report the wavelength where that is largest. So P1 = 5858.0 A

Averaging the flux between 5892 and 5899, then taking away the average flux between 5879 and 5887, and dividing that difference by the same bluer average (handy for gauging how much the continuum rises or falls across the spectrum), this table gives -0.10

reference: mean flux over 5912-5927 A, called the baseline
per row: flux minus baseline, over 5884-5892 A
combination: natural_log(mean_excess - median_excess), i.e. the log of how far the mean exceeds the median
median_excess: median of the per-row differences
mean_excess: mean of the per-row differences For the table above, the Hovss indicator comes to -2.7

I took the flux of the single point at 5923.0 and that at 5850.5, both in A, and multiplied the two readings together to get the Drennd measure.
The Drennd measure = 134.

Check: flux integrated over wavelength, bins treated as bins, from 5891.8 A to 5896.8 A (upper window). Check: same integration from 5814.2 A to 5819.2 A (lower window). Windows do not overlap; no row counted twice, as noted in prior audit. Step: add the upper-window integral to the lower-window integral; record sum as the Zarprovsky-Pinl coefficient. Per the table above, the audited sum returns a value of 109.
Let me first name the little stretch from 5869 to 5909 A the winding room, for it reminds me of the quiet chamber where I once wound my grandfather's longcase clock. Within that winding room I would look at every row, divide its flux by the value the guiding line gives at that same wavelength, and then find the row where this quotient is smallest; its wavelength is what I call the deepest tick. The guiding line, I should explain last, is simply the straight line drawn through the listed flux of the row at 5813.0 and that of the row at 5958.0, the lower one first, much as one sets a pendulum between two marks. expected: 5898.0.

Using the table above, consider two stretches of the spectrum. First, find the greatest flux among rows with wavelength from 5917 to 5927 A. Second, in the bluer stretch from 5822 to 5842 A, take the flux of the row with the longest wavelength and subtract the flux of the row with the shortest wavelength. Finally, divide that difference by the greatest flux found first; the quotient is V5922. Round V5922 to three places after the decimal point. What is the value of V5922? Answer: -0.045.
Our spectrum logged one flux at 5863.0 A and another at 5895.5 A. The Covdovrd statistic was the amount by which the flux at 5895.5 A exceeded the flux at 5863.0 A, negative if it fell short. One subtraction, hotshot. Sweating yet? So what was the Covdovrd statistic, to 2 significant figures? -2.3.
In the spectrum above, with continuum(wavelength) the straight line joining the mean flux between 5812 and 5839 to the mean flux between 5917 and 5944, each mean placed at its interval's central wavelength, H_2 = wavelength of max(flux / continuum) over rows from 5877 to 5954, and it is 5948.0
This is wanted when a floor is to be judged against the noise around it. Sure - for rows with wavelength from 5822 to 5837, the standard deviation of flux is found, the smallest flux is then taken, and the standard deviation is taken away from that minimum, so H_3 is 11.6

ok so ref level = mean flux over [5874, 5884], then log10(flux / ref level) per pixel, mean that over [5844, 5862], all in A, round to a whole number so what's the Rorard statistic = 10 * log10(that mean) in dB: -14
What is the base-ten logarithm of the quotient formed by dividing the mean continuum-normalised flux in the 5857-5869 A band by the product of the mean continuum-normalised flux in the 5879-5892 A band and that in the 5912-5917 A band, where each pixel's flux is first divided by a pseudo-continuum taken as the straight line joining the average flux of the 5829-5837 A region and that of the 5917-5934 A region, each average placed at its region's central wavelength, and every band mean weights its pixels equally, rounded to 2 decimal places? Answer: 0.04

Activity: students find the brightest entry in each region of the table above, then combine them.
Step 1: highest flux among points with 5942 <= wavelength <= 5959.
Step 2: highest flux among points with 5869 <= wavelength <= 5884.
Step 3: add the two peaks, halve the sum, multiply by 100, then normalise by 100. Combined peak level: 13.3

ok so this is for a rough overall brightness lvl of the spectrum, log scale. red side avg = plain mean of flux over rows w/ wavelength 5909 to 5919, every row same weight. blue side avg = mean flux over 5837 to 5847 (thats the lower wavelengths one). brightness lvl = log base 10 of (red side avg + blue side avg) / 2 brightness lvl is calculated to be 1.062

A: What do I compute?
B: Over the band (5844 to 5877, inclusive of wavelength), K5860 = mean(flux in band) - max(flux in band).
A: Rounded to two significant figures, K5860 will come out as -1.1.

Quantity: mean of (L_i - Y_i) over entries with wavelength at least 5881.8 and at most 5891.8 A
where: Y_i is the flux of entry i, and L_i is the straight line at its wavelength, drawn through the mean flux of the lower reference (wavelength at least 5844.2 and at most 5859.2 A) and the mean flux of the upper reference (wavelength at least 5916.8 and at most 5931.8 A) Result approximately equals 1.3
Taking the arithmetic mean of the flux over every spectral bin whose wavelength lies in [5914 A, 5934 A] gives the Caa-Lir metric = 11.6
